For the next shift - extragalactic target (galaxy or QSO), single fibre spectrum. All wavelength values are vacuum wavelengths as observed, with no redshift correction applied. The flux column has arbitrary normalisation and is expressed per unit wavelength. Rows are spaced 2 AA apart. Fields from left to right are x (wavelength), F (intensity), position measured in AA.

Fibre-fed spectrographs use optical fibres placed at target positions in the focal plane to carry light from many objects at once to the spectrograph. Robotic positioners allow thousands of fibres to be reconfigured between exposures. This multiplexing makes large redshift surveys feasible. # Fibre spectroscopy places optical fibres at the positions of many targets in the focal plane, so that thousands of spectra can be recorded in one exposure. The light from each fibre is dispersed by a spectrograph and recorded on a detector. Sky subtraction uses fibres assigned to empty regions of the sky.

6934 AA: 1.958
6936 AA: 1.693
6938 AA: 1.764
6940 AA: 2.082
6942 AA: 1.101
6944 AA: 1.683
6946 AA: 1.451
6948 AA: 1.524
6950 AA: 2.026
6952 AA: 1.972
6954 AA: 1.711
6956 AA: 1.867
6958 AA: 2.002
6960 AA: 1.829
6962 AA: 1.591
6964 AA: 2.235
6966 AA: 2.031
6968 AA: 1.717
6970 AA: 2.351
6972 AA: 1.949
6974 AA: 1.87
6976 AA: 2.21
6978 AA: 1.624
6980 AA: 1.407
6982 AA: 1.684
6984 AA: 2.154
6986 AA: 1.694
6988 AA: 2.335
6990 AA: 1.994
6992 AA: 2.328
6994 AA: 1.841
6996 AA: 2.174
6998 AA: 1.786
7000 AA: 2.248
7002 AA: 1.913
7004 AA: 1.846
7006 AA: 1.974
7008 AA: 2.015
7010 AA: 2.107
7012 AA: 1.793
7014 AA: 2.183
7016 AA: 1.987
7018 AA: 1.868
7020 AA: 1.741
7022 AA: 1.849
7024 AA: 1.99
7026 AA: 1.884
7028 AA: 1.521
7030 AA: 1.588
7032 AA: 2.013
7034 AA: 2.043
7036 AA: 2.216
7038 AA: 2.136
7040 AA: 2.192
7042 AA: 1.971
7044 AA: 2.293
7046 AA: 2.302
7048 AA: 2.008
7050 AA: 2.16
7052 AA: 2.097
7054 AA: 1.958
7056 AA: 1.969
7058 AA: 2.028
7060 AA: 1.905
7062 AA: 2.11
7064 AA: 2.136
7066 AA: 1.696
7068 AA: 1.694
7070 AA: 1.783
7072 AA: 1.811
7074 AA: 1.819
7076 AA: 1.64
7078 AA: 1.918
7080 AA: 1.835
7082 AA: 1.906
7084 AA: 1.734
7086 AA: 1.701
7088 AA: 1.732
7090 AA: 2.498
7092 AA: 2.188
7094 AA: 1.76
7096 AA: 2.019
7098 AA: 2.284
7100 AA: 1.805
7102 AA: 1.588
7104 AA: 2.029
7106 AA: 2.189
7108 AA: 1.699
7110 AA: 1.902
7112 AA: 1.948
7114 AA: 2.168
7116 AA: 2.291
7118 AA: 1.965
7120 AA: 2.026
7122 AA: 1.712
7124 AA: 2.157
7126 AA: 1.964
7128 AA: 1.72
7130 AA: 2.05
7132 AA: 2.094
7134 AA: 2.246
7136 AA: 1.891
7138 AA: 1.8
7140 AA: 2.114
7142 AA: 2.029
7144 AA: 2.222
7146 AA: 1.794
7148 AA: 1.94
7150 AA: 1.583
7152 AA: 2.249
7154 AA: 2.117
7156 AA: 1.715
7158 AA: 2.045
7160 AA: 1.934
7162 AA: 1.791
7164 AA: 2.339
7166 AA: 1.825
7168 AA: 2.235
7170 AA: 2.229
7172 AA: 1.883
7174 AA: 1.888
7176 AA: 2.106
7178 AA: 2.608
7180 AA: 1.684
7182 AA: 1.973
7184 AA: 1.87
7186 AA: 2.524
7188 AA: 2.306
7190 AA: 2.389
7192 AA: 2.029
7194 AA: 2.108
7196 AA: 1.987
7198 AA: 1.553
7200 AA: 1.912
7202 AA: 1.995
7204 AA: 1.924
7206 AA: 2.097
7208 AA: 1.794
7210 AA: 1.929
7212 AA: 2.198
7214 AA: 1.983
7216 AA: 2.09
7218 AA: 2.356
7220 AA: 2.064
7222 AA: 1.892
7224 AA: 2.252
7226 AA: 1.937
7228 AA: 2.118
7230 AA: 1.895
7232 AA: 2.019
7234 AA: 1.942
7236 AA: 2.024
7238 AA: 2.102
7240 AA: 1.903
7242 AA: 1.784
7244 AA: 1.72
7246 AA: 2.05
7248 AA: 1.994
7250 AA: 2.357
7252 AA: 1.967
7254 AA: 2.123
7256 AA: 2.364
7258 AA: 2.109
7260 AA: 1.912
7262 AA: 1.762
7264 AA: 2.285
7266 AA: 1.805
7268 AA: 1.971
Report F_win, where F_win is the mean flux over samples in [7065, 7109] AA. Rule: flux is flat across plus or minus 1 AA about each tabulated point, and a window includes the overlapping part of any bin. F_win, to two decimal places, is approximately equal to 1.88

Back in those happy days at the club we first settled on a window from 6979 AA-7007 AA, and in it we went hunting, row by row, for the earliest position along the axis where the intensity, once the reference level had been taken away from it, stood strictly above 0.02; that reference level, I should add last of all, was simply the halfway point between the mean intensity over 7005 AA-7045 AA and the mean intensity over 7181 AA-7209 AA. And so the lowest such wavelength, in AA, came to 6984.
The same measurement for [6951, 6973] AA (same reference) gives 6964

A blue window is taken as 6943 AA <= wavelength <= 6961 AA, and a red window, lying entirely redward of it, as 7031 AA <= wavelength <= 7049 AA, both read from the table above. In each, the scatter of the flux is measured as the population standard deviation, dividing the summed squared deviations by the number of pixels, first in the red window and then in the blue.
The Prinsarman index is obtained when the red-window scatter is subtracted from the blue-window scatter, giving 0.076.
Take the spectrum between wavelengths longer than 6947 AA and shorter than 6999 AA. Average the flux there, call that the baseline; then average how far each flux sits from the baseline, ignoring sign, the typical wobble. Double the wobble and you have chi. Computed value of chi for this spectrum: 0.43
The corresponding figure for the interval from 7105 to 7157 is 0.33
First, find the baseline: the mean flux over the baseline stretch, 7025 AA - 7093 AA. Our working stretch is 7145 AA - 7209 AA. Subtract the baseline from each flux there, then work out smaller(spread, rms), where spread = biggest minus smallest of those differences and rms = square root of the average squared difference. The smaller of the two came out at 0.256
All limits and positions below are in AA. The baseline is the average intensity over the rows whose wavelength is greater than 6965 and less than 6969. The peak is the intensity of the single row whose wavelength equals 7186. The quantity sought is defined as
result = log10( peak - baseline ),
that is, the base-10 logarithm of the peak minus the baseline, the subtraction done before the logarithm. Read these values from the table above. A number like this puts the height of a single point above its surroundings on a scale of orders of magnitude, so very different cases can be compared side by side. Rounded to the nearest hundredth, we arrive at -0.19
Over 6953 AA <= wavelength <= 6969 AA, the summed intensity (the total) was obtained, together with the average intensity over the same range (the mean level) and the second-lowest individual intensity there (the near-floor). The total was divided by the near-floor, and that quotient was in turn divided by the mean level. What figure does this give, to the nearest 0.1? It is 4.7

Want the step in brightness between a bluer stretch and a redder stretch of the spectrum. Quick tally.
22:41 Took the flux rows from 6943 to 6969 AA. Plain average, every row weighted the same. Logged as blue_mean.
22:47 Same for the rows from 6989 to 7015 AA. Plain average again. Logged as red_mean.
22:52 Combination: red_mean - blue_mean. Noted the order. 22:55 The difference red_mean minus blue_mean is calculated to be 0.20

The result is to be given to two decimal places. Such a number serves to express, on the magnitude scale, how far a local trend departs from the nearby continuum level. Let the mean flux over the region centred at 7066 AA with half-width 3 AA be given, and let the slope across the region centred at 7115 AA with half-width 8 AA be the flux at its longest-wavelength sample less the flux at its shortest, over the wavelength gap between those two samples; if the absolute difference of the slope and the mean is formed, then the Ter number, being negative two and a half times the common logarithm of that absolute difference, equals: -0.66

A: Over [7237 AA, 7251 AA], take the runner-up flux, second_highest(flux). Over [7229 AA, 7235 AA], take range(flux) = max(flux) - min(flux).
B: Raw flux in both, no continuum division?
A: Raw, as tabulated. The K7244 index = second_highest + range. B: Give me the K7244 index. 2.23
